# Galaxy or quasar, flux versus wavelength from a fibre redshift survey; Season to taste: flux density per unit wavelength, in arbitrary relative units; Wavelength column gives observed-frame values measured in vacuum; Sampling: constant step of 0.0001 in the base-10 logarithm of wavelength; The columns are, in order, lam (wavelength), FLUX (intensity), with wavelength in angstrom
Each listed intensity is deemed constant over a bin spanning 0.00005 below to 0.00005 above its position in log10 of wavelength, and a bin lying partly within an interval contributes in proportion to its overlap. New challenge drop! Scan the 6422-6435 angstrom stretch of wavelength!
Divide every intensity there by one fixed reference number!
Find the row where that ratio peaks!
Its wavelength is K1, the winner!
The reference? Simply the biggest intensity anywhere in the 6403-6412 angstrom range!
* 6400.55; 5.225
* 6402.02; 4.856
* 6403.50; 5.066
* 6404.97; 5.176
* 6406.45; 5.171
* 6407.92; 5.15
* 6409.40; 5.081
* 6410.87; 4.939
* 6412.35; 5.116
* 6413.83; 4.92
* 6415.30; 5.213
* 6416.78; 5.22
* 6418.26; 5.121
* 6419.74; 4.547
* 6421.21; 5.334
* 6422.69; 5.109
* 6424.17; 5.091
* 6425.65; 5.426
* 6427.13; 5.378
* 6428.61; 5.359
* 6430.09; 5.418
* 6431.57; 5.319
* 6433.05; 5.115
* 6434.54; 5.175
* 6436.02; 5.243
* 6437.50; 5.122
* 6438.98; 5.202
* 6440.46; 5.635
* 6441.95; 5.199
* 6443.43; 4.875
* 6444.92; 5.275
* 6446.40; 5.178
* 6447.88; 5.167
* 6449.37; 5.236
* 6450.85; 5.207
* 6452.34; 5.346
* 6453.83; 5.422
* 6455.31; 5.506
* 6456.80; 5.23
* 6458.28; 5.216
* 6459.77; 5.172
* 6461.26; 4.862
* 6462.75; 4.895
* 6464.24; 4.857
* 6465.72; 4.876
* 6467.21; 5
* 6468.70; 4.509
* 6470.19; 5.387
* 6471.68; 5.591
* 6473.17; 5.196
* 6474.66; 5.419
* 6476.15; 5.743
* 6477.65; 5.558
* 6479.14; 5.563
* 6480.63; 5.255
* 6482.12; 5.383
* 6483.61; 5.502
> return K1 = 6425.65 angstrom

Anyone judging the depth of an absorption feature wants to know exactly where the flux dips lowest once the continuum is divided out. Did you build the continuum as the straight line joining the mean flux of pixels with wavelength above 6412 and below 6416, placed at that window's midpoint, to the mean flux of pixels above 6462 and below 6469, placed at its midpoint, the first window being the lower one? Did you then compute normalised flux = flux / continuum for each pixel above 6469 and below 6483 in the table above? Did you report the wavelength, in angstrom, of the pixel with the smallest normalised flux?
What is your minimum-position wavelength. 6473.17 angstrom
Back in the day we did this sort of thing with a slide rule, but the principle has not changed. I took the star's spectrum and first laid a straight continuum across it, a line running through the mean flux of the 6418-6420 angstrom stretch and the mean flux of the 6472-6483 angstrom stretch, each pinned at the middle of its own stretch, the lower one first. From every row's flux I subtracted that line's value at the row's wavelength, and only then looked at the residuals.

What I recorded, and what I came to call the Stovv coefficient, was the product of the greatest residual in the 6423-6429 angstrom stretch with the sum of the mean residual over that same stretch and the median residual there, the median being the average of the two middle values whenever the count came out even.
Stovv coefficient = 0.44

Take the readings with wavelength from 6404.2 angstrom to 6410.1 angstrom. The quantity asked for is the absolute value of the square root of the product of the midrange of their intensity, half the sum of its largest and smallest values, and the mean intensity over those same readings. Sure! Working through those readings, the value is 5.14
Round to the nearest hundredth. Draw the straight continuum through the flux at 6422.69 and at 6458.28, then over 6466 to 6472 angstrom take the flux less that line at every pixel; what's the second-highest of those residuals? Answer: 0.14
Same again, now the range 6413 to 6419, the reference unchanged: 0.13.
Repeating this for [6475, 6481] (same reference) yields 0.28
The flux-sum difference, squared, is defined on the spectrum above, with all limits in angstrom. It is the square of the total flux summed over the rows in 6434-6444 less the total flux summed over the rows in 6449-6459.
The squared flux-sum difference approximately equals 1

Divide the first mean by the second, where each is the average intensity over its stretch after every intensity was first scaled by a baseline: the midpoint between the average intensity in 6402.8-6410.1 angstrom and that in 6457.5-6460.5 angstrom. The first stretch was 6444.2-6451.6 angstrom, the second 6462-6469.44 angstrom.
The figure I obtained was 1.08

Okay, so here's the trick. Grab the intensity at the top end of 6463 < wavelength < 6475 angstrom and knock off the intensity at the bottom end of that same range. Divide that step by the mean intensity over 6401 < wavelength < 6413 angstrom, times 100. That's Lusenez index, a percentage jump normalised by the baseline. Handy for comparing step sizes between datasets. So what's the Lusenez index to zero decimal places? 11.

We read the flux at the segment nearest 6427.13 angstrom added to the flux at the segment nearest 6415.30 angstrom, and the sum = 10.6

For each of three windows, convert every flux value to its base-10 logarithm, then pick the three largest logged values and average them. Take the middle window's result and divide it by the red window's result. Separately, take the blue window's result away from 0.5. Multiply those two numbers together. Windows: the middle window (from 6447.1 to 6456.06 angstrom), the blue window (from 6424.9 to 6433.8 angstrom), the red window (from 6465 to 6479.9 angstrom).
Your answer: -0.228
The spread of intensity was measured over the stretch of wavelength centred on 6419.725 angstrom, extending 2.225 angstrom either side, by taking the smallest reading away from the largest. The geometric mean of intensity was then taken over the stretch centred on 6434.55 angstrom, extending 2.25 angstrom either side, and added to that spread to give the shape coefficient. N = 6.0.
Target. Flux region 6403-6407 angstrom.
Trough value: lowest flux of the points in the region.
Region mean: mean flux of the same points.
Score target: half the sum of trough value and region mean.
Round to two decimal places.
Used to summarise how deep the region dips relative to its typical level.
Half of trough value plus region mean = 5.10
